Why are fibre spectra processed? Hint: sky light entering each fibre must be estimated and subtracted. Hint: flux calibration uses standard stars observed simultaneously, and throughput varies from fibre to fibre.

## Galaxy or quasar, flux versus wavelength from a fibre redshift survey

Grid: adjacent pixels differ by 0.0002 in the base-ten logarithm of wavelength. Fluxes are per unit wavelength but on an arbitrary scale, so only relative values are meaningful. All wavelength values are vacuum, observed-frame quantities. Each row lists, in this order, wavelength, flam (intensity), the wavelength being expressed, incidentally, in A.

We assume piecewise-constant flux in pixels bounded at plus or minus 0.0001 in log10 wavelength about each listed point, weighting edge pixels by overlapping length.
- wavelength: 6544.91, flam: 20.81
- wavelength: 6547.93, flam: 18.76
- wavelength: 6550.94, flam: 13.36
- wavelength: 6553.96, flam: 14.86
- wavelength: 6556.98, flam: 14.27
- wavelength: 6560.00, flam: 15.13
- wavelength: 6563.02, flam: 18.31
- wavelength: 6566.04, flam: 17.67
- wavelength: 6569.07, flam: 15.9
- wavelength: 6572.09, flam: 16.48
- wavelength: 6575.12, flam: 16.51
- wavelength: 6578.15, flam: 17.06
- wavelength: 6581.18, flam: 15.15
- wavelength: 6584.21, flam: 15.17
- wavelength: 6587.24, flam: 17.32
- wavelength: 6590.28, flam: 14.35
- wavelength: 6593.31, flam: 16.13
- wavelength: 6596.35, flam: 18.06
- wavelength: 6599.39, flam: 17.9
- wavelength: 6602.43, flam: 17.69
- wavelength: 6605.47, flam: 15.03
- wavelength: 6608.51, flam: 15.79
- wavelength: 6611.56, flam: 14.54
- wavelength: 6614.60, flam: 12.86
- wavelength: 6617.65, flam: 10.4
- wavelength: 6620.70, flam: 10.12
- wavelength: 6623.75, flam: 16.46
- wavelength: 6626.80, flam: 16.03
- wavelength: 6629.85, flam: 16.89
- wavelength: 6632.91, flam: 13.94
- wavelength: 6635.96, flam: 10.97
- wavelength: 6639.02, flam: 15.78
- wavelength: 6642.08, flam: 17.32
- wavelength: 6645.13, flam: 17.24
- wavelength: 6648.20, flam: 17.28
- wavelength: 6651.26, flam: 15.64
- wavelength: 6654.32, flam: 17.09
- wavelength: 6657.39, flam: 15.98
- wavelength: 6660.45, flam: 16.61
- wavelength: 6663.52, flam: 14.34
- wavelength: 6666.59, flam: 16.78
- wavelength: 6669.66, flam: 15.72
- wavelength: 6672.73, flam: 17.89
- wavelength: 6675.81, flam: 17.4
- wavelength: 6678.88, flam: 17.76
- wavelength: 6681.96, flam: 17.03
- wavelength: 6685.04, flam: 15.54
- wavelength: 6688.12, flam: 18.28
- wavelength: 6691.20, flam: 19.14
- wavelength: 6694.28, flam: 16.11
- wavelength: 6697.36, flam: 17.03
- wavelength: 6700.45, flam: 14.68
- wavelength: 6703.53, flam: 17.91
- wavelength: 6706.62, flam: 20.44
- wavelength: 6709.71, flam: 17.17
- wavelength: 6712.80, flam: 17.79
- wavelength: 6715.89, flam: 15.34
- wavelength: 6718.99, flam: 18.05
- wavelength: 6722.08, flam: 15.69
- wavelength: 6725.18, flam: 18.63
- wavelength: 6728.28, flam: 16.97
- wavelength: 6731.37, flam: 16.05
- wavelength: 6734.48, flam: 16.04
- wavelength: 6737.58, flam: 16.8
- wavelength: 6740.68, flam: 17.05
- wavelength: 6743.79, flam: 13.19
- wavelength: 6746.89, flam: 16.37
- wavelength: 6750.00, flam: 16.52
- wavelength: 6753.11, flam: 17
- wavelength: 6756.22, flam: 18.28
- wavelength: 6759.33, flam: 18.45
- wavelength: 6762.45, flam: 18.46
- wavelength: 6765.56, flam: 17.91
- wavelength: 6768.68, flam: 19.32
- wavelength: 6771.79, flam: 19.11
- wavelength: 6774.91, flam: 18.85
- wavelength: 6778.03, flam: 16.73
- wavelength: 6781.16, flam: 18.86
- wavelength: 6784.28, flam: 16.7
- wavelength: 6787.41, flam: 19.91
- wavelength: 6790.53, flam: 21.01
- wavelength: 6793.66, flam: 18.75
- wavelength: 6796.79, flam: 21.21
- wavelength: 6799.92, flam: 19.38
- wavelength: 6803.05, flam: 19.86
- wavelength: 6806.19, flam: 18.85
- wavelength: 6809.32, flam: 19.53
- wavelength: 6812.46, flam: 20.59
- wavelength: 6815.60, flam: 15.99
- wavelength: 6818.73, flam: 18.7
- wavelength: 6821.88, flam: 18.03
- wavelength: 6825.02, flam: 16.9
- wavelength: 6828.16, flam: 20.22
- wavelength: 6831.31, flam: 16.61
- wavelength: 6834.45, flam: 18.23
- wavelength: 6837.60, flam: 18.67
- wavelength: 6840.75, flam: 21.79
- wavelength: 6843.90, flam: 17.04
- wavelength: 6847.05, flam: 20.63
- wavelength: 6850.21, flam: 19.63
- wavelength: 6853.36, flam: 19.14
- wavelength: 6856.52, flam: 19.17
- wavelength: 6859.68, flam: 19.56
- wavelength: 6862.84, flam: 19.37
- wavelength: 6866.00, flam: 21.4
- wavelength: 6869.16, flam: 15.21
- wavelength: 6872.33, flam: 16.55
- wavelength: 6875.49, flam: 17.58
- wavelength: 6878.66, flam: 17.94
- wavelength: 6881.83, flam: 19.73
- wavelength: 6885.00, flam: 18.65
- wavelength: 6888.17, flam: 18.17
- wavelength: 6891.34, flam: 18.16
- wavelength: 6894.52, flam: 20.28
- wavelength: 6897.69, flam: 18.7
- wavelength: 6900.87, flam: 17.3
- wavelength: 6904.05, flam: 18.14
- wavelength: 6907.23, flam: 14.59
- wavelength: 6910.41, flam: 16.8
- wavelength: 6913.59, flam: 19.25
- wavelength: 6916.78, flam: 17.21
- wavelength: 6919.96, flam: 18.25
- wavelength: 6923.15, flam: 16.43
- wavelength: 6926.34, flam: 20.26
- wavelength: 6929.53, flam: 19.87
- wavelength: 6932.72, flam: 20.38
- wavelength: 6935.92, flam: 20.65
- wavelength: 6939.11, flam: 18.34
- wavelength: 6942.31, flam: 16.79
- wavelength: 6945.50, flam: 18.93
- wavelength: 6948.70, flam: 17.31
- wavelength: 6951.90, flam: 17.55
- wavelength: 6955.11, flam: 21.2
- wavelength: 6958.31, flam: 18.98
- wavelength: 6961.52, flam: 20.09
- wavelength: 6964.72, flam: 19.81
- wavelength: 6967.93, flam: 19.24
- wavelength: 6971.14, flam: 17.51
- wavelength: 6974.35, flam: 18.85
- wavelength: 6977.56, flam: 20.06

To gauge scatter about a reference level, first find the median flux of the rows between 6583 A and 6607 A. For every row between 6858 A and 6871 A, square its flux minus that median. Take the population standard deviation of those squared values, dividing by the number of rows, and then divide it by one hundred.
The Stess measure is 0.07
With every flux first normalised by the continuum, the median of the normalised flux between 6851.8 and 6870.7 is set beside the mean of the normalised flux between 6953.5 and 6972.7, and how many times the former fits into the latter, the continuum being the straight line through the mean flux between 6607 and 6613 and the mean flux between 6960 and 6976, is 0.950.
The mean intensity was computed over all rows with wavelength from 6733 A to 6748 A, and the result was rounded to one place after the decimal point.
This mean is 15.9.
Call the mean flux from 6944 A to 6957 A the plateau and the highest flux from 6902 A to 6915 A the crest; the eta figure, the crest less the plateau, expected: 0.50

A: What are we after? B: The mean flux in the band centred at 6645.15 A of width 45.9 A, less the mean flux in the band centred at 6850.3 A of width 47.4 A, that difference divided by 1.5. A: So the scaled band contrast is -2.0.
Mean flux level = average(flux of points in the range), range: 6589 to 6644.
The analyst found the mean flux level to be 15.0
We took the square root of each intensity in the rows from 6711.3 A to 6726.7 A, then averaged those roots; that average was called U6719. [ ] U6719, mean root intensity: 4.13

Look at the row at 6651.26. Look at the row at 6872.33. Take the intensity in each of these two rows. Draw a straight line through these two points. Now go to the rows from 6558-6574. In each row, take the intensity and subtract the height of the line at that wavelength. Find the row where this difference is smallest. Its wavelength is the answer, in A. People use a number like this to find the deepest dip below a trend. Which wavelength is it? 6560.00 A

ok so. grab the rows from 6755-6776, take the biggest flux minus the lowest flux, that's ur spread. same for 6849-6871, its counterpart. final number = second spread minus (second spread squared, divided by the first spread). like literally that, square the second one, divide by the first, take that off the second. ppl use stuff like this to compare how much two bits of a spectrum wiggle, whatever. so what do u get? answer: -21.0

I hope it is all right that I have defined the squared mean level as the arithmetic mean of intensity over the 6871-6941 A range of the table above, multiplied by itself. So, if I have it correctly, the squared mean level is 336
